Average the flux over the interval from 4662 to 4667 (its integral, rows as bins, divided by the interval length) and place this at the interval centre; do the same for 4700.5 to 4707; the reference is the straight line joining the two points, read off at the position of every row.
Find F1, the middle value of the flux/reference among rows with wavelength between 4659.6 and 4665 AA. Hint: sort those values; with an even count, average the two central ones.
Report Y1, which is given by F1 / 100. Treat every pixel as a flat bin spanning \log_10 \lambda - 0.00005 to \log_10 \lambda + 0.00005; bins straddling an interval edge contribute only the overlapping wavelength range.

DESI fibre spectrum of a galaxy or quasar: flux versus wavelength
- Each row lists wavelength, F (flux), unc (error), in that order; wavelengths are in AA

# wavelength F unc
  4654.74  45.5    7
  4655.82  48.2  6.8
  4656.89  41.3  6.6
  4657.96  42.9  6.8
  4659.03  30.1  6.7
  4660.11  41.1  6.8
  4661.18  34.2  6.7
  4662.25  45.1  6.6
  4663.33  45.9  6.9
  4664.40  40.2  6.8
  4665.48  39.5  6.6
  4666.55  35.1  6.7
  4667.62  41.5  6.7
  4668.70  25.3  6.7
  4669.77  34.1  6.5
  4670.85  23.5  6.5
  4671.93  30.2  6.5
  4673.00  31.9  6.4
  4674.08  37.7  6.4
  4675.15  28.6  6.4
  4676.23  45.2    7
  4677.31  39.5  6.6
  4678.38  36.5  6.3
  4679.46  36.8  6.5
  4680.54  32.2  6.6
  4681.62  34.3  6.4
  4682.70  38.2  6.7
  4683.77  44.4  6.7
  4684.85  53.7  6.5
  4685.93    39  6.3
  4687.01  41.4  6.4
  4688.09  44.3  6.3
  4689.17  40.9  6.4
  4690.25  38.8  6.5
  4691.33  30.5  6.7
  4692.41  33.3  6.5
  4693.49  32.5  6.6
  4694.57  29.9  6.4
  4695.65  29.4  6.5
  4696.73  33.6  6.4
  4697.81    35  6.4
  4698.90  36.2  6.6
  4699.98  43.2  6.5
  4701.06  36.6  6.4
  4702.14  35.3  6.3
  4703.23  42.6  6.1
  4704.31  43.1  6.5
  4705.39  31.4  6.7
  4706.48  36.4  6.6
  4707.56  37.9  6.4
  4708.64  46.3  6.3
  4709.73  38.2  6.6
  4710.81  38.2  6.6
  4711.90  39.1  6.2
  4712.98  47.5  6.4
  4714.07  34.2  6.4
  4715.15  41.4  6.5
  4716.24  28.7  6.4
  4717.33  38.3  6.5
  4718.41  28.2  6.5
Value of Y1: 0.0099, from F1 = 0.99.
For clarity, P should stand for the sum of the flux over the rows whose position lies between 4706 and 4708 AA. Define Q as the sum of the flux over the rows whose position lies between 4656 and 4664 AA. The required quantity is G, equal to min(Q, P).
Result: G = 74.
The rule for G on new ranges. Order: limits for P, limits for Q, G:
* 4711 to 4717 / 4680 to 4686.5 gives 191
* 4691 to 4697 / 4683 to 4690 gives 189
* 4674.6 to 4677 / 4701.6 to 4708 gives 74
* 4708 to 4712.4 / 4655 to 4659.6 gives 162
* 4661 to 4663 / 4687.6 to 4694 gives 79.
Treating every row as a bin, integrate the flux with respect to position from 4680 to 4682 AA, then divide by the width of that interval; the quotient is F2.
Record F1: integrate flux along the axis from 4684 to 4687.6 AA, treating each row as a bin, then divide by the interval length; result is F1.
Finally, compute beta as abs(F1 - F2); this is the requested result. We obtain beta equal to 11.5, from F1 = 45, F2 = 33.1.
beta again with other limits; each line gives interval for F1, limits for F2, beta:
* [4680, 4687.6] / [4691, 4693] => 8.4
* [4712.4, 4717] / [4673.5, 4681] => 1.3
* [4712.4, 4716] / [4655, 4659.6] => 0.9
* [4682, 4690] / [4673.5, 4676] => 8.2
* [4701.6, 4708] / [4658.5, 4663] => 0.2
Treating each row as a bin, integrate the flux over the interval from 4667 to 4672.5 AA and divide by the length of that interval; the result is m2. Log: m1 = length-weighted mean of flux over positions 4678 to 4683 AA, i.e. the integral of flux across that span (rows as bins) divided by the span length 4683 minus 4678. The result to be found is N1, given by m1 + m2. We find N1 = 66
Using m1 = 35.4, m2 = 31.0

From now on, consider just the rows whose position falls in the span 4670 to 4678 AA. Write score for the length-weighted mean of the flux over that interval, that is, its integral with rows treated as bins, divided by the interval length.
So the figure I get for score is 33.9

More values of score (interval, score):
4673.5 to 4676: 34.6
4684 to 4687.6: 44.6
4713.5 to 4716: 36.7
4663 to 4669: 38.2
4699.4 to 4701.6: 39.9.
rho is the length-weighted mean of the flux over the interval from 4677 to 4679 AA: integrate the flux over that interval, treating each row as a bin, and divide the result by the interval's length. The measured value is 37.9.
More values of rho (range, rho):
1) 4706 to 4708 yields 37.2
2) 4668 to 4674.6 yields 30.7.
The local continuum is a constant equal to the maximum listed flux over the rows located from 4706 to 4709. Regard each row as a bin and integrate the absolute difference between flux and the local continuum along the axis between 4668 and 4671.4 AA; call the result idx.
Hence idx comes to 61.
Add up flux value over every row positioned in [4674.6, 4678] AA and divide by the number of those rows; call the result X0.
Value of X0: 37.8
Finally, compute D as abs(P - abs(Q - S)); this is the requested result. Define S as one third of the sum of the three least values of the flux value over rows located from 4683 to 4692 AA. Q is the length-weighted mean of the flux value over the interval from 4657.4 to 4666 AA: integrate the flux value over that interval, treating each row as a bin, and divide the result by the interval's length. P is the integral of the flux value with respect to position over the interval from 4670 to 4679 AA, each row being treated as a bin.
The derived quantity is 304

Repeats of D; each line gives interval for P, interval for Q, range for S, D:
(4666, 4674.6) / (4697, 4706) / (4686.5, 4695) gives 272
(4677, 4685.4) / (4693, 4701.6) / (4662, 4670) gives 328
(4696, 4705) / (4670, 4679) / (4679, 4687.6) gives 341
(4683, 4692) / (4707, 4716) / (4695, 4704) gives 366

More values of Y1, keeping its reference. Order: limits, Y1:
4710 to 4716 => 0.0106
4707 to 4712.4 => 0.0103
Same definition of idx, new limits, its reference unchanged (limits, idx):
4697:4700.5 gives 30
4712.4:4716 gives 25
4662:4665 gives 8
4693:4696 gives 47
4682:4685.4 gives 21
